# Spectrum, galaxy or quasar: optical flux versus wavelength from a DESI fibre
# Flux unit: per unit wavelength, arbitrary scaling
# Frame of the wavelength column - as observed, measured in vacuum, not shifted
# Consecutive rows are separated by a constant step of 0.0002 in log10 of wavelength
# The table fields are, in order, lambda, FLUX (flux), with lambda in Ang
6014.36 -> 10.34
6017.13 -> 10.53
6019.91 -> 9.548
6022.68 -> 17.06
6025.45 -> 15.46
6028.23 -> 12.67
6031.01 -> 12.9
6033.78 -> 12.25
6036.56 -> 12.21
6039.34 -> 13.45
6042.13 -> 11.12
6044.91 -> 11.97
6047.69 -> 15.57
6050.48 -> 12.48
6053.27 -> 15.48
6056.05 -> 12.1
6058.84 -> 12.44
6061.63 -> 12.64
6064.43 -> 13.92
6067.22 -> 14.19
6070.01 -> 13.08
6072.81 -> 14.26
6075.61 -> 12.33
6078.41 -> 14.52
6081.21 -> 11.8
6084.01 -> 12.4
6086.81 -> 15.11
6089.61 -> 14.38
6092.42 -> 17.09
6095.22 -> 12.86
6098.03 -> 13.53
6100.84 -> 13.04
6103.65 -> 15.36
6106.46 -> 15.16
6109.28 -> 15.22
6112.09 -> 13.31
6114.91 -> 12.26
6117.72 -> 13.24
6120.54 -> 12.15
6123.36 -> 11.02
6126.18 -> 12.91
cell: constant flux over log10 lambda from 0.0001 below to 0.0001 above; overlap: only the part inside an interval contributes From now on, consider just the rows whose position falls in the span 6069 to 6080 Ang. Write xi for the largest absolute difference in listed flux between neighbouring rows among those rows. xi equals 2.2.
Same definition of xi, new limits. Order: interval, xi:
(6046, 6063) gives 3.4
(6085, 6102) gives 4.2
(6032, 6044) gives 2.3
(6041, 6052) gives 3.6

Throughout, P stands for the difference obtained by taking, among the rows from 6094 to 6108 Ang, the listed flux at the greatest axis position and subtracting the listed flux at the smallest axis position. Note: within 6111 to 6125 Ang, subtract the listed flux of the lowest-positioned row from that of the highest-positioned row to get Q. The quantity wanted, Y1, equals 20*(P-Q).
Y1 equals 92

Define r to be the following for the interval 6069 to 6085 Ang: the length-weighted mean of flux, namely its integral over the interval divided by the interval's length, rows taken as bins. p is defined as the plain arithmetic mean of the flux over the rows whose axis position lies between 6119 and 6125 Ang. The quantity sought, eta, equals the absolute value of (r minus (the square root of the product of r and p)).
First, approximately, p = 11.6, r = 13.1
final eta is 0.77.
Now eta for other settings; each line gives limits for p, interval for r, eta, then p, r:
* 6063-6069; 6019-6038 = 0.40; 14.1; 13.3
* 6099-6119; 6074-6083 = 0.52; 13.9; 12.9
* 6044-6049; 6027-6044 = 0.66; 13.8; 12.4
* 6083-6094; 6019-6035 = 0.64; 14.7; 13.4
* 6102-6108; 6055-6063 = 1.35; 15.3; 12.4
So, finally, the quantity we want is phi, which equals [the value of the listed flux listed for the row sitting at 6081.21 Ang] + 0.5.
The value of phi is 12.3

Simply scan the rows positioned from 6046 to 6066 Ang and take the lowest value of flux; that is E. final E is 12.1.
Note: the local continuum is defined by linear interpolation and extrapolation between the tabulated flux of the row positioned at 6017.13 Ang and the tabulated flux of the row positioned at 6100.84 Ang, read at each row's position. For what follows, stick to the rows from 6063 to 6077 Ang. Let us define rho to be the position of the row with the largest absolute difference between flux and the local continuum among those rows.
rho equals 6067.22 Ang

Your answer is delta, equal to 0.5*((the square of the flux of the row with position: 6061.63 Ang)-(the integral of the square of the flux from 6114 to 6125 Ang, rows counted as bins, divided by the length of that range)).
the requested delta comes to 5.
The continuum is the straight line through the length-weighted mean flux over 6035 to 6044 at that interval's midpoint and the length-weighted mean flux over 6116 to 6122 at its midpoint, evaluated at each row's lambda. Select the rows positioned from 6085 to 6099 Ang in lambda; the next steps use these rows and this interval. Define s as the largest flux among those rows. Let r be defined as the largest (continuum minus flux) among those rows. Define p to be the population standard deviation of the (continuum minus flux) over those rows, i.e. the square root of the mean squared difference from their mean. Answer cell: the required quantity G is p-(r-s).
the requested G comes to 18.9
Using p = 1.47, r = -0.32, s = 17.09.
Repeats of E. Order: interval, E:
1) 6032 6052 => 11.12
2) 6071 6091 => 11.8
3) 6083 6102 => 12.4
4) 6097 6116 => 12.26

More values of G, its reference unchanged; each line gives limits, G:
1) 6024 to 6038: 16.7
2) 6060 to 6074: 15.2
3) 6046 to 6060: 16.9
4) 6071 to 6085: 15.0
